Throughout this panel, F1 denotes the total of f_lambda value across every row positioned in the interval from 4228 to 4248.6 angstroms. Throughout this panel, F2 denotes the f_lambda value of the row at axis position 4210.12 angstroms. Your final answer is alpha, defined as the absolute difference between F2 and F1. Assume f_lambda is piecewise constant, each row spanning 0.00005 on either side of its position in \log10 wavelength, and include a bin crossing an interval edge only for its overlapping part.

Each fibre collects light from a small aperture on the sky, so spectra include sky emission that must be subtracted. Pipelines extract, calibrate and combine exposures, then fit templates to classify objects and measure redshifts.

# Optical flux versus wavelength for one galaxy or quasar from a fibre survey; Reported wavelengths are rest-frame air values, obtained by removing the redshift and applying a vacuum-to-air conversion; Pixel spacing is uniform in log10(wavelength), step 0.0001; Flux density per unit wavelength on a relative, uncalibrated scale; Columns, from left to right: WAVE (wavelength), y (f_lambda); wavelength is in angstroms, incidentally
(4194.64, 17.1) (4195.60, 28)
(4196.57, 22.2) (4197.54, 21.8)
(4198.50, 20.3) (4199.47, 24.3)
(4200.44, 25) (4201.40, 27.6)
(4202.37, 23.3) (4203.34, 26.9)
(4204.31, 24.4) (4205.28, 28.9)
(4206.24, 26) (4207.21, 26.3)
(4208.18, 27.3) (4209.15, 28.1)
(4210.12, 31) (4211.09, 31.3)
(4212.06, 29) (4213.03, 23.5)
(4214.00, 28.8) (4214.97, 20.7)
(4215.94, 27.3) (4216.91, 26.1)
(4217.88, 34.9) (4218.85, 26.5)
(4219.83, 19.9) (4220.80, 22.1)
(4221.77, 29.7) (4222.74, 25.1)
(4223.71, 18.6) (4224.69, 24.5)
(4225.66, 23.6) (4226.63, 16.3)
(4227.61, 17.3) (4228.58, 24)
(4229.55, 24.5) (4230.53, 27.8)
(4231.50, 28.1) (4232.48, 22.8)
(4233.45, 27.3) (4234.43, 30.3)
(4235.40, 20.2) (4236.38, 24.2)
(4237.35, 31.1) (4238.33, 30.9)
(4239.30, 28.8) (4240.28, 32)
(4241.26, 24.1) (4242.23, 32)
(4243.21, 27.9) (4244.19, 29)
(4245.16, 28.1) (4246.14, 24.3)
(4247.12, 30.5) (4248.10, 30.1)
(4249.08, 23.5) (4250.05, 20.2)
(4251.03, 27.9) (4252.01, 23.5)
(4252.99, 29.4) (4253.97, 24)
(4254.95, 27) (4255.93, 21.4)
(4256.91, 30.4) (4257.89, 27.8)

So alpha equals 547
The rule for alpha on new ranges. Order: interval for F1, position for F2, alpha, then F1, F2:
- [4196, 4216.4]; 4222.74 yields 519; 544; 25.1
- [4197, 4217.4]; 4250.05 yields 528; 548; 20.2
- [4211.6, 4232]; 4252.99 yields 489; 518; 29.4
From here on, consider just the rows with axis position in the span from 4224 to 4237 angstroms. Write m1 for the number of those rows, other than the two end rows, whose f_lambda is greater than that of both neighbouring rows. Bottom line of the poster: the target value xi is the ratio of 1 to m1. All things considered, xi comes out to 0.50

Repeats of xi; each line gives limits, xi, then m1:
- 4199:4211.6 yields 0.33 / 3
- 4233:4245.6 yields 0.20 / 5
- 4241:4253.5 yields 0.25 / 4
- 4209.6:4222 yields 0.25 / 4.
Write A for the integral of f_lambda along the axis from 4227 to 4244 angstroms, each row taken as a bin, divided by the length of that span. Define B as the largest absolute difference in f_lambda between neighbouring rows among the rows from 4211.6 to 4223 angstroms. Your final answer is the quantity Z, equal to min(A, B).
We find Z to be 8.8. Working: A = 26.6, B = 8.8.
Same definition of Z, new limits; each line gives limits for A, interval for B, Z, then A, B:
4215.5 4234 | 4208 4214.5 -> 5.5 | 24.6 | 5.5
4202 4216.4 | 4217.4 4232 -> 8.4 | 26.9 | 8.4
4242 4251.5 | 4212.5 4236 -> 10.1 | 27.2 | 10.1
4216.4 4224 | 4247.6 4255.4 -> 7.7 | 25.6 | 7.7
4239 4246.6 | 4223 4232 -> 7.3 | 28.3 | 7.3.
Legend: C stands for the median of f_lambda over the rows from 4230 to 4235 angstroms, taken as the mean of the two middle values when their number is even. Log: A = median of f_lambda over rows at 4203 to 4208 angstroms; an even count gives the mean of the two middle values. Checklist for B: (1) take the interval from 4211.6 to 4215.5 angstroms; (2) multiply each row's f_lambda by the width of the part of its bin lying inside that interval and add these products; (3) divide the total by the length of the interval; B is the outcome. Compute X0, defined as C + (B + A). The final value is 80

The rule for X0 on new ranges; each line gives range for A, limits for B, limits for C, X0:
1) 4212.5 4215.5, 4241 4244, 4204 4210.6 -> 79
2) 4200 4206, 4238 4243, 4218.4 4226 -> 79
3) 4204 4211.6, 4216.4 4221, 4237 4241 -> 85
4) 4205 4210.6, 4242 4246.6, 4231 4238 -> 83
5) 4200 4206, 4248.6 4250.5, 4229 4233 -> 74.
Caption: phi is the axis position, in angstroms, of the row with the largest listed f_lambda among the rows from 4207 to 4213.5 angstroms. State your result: 4211.09 angstroms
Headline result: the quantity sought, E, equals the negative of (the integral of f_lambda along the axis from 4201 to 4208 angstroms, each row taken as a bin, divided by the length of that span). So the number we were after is -26.2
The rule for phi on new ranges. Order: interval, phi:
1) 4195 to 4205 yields 4195.60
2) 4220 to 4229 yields 4221.77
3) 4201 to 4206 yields 4205.28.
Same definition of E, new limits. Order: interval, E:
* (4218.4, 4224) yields -23.8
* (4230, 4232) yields -27.8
